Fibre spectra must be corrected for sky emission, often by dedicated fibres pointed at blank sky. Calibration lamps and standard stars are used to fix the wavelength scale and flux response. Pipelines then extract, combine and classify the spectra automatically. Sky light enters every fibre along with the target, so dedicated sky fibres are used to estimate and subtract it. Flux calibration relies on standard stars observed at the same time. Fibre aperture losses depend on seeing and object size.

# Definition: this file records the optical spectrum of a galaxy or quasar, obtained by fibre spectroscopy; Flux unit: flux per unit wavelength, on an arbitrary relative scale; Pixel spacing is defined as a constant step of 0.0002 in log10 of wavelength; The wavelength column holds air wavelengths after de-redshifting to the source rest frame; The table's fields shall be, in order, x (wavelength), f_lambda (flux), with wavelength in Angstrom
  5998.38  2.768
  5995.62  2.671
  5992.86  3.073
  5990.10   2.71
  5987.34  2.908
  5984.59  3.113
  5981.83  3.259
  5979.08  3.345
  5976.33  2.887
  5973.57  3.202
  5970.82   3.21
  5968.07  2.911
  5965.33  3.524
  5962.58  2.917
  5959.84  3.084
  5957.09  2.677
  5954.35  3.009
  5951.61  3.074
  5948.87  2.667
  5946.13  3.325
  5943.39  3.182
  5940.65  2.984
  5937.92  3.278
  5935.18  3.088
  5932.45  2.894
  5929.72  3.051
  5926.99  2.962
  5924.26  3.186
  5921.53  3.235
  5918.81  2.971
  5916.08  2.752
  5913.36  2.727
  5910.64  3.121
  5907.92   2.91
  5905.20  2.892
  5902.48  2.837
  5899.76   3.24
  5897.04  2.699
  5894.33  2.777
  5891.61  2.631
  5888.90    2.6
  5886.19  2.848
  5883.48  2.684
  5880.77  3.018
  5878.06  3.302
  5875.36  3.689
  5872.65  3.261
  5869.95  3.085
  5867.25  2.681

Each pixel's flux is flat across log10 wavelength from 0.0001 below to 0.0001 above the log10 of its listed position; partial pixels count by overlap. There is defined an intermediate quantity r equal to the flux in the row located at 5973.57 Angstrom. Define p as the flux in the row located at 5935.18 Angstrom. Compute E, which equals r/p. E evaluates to 1.04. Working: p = 3.088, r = 3.202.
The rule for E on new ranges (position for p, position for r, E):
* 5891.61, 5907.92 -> 1.11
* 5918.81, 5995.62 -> 0.90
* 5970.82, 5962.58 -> 0.91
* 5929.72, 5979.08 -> 1.10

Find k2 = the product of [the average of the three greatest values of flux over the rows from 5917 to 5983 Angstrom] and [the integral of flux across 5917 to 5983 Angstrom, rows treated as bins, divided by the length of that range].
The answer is 10.5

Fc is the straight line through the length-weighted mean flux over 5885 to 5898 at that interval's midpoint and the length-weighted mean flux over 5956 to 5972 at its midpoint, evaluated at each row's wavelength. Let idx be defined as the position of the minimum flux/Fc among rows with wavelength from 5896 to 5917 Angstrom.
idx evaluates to 5913.36 Angstrom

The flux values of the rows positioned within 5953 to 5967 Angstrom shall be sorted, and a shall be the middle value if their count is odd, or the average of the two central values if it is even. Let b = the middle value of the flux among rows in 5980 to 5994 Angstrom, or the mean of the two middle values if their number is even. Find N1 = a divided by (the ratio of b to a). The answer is 2.9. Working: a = 3.01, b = 3.07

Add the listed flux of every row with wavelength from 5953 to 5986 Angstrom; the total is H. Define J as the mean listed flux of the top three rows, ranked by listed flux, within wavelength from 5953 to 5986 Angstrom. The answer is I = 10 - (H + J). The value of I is -31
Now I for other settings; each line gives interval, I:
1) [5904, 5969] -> -66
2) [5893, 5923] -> -25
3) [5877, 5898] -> -16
